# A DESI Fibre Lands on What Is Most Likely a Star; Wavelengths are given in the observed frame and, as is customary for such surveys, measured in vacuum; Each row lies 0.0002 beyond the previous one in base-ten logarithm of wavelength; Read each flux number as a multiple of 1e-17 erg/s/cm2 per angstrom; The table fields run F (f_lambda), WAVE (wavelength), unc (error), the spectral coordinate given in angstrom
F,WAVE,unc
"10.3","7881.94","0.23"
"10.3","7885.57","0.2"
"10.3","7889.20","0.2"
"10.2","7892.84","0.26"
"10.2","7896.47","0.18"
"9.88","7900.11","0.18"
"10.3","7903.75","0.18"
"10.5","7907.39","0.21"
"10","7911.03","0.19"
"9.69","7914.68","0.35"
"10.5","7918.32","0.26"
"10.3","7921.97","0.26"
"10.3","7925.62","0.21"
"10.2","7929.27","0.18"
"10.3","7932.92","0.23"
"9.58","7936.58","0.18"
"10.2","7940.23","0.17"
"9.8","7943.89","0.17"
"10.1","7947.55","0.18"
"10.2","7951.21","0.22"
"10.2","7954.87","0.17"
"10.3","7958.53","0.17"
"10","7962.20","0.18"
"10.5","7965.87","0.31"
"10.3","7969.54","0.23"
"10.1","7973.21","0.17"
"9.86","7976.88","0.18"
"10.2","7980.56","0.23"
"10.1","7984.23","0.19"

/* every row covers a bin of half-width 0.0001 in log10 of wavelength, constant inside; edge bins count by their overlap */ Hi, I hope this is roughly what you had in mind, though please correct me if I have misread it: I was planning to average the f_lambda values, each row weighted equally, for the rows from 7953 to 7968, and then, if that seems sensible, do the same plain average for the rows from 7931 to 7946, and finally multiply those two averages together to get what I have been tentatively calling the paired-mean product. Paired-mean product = 102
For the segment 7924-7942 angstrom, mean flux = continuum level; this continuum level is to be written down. 10.1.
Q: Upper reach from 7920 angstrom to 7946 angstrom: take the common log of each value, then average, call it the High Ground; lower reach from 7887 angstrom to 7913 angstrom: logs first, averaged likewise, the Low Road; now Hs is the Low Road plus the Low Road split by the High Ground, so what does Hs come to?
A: 2.01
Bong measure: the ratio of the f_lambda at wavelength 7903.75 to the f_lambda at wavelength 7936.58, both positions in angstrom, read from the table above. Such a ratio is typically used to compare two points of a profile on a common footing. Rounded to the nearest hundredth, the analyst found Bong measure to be 1.08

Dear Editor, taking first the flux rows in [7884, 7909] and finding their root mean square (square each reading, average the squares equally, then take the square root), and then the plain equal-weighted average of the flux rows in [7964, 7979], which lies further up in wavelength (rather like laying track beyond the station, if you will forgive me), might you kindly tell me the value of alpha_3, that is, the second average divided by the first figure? 0.995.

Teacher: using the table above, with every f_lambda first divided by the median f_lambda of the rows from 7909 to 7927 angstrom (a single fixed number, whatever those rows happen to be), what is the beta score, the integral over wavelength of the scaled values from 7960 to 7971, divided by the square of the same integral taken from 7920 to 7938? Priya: 0.03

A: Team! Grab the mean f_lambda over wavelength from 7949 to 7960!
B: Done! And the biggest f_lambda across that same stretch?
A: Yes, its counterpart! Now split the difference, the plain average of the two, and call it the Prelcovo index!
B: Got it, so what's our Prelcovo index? 10.3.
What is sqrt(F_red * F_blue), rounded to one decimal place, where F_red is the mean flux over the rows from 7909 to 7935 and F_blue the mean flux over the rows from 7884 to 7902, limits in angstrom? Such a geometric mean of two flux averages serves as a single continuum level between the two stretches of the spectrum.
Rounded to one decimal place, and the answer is 10.2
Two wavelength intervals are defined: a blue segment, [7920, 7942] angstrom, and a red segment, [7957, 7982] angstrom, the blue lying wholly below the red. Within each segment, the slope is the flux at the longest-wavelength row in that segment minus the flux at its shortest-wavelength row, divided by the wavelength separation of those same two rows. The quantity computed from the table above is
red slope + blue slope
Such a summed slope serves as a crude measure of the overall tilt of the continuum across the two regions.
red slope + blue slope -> -0.010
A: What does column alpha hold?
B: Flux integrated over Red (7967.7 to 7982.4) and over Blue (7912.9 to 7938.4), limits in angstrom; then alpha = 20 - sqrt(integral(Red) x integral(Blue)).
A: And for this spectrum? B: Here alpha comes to -176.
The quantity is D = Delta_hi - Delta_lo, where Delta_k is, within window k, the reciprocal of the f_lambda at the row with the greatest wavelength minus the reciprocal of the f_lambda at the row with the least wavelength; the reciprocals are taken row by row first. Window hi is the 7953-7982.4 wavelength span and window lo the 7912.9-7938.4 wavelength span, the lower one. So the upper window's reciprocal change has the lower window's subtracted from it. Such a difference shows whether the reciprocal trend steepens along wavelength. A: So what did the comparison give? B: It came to -0.001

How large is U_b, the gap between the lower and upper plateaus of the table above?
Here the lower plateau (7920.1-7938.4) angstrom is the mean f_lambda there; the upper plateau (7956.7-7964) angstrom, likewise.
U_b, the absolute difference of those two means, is 0.01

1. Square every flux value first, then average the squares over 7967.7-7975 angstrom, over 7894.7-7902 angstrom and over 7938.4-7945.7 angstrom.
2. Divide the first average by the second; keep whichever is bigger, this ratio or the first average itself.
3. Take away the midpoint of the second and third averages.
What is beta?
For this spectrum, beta 3.6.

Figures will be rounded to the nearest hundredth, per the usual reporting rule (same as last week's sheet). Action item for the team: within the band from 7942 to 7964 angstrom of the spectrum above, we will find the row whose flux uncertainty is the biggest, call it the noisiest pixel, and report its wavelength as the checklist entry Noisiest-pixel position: 7951.21 angstrom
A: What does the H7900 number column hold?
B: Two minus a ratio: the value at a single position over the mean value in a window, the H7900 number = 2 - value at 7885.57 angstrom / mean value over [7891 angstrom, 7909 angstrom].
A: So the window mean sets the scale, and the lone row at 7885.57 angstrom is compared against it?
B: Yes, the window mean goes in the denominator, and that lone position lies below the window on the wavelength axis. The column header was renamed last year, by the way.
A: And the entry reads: 0.99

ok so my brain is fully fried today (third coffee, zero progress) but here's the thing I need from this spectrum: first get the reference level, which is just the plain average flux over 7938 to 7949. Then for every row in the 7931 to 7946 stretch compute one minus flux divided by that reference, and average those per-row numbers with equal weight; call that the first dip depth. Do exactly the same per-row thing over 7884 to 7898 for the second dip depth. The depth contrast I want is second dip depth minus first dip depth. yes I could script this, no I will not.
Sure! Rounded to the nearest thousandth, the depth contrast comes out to -0.028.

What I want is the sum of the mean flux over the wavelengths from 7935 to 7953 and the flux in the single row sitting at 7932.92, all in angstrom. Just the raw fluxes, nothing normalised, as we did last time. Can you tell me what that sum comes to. 20.3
